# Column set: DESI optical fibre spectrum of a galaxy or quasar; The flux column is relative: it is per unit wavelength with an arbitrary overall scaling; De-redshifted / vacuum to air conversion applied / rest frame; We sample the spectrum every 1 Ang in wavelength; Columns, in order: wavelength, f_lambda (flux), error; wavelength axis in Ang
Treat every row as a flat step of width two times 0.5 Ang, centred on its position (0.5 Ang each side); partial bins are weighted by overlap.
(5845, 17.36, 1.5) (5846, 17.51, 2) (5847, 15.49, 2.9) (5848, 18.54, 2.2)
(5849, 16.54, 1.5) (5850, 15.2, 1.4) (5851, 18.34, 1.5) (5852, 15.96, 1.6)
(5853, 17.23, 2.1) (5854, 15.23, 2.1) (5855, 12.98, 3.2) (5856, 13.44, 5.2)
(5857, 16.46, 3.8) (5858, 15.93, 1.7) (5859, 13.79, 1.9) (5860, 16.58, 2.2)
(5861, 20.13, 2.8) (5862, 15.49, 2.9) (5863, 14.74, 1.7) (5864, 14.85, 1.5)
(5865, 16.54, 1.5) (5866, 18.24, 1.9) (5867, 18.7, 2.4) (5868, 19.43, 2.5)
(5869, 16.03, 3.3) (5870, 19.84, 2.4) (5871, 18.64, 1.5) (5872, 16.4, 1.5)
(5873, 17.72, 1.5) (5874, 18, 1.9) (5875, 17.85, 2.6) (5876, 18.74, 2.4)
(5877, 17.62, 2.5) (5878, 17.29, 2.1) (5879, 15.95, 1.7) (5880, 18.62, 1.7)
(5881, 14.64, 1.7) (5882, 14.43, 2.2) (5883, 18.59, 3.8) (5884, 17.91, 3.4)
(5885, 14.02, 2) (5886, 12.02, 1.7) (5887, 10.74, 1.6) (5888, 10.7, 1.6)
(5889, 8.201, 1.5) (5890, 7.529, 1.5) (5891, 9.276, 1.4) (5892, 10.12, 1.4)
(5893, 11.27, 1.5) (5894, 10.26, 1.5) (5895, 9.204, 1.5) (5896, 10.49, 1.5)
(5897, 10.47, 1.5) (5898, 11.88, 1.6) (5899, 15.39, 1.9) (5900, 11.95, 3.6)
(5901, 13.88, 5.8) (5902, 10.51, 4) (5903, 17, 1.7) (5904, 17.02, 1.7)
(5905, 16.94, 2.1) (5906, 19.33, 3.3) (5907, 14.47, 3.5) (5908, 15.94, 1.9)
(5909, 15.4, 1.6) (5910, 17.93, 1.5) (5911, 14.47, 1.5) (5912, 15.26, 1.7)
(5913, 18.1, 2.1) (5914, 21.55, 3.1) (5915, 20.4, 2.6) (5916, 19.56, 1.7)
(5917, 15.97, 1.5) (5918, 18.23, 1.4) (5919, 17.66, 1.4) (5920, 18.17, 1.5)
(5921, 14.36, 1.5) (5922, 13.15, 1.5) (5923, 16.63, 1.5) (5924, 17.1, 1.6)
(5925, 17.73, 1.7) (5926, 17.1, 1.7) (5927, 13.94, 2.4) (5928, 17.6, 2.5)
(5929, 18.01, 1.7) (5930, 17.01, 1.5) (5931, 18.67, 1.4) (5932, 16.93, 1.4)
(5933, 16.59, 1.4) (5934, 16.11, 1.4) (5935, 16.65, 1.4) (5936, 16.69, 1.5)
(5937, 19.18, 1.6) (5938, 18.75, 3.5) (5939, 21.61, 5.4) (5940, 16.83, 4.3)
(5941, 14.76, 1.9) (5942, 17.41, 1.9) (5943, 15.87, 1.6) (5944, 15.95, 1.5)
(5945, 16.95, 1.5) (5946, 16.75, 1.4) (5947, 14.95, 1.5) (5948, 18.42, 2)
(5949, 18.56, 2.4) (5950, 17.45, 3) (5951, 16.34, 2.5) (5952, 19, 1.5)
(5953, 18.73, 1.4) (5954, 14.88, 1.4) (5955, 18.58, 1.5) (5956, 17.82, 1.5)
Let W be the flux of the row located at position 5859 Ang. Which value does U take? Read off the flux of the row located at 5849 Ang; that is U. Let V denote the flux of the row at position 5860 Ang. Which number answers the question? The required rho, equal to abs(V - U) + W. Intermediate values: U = 16.54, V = 16.58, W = 13.79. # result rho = 14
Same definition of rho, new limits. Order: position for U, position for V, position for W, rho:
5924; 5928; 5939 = 22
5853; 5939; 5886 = 16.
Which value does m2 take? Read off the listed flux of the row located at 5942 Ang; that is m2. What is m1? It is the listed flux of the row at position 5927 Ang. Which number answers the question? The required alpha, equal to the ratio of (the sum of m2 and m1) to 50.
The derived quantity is 0.63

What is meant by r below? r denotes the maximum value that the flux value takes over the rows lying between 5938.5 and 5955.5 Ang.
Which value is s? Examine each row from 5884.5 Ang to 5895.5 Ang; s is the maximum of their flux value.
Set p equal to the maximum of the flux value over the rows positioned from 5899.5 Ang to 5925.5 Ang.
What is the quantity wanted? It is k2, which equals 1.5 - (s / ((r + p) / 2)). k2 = 0.85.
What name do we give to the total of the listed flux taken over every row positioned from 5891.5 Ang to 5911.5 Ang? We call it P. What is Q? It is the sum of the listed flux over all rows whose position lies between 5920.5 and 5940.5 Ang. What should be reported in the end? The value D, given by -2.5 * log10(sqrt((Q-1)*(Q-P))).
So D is -5.4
